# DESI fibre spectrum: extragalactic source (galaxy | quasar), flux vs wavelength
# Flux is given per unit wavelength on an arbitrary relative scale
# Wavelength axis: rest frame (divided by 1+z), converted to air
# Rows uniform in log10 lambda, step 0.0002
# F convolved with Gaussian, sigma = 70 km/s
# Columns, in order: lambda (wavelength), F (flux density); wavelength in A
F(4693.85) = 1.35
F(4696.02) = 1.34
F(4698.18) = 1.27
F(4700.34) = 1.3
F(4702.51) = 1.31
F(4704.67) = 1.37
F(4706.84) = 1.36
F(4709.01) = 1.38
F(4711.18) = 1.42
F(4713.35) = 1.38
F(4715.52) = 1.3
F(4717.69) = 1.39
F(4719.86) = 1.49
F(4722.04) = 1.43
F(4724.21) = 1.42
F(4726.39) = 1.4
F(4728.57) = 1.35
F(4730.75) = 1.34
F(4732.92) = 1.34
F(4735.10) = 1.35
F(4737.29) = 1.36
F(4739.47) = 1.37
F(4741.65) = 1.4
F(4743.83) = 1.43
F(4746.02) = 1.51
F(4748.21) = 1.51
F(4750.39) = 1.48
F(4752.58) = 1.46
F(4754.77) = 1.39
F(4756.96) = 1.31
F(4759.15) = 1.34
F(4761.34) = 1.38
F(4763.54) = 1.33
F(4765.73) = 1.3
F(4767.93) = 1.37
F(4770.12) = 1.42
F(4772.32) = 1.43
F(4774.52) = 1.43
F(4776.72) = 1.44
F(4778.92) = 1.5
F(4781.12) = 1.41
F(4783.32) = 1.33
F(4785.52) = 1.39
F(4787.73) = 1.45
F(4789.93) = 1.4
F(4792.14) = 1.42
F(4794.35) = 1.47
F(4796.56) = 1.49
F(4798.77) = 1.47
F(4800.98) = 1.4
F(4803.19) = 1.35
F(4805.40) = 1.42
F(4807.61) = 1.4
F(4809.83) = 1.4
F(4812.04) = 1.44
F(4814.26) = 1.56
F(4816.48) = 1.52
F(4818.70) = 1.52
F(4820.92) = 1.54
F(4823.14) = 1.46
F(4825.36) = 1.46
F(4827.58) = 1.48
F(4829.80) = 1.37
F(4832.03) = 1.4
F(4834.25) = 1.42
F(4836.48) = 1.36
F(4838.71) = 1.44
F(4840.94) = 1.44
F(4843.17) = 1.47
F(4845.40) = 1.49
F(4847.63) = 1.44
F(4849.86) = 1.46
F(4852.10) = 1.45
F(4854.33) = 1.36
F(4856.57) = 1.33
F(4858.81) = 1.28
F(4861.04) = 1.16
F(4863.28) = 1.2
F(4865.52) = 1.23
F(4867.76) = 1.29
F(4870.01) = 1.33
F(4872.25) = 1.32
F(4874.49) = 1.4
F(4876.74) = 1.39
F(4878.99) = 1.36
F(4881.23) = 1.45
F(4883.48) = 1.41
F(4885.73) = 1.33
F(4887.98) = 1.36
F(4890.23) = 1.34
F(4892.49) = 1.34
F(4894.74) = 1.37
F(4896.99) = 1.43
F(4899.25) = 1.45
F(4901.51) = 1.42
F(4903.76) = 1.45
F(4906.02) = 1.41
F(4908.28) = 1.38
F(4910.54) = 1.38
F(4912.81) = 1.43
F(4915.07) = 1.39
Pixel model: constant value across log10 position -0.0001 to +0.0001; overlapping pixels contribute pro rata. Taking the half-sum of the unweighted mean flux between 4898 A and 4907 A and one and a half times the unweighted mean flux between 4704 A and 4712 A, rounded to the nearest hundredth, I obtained 1.75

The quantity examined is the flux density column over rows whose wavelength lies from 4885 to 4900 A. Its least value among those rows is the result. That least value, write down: 1.33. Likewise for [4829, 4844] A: 1.36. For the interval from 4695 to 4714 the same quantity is 1.27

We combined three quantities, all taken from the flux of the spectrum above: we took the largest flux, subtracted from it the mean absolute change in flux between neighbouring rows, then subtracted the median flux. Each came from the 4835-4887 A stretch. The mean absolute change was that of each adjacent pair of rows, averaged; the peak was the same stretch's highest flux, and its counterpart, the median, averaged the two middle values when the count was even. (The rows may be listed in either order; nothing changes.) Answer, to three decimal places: 0.084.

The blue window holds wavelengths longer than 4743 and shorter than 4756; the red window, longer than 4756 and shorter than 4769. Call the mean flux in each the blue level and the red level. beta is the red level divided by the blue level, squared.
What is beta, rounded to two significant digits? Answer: 0.84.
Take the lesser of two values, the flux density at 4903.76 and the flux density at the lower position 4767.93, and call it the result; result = 1.37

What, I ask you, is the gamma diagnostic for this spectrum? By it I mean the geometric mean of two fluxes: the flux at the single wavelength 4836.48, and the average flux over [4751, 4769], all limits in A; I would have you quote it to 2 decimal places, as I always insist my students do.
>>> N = 1.36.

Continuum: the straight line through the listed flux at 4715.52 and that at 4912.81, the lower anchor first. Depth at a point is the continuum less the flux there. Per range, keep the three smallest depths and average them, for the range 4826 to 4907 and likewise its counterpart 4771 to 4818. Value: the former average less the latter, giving 0.070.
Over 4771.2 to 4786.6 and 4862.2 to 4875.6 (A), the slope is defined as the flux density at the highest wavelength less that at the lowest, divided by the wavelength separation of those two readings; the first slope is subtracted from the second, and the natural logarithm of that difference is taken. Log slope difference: -3.9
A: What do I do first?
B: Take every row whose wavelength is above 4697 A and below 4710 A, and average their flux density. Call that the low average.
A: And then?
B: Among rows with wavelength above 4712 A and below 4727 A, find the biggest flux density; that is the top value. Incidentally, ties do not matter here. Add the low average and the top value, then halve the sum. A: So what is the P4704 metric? 1.41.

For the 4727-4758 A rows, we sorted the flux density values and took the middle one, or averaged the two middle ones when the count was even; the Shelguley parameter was 1.38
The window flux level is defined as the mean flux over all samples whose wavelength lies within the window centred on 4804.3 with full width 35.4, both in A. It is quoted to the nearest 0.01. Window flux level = 1.45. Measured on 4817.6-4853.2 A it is 1.45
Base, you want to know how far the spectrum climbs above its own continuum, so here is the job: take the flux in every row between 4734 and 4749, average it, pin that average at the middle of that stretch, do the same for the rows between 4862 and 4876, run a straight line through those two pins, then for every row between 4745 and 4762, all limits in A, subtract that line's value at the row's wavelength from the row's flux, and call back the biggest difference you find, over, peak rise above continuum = 0.10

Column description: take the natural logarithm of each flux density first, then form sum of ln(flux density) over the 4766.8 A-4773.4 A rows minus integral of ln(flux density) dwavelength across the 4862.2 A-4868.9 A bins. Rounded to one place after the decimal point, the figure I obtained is -0.4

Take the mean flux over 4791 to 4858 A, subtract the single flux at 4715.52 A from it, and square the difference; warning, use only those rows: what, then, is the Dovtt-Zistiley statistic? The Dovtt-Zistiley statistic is 0.020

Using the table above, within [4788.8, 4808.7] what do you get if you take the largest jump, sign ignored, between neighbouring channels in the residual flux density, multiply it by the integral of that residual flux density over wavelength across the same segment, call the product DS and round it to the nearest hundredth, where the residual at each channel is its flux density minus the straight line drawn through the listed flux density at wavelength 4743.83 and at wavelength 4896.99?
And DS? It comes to -0.01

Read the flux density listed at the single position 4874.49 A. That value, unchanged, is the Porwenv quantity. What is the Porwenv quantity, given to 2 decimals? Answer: 1.40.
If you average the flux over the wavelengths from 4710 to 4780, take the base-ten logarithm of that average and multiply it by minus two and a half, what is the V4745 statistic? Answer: -0.365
